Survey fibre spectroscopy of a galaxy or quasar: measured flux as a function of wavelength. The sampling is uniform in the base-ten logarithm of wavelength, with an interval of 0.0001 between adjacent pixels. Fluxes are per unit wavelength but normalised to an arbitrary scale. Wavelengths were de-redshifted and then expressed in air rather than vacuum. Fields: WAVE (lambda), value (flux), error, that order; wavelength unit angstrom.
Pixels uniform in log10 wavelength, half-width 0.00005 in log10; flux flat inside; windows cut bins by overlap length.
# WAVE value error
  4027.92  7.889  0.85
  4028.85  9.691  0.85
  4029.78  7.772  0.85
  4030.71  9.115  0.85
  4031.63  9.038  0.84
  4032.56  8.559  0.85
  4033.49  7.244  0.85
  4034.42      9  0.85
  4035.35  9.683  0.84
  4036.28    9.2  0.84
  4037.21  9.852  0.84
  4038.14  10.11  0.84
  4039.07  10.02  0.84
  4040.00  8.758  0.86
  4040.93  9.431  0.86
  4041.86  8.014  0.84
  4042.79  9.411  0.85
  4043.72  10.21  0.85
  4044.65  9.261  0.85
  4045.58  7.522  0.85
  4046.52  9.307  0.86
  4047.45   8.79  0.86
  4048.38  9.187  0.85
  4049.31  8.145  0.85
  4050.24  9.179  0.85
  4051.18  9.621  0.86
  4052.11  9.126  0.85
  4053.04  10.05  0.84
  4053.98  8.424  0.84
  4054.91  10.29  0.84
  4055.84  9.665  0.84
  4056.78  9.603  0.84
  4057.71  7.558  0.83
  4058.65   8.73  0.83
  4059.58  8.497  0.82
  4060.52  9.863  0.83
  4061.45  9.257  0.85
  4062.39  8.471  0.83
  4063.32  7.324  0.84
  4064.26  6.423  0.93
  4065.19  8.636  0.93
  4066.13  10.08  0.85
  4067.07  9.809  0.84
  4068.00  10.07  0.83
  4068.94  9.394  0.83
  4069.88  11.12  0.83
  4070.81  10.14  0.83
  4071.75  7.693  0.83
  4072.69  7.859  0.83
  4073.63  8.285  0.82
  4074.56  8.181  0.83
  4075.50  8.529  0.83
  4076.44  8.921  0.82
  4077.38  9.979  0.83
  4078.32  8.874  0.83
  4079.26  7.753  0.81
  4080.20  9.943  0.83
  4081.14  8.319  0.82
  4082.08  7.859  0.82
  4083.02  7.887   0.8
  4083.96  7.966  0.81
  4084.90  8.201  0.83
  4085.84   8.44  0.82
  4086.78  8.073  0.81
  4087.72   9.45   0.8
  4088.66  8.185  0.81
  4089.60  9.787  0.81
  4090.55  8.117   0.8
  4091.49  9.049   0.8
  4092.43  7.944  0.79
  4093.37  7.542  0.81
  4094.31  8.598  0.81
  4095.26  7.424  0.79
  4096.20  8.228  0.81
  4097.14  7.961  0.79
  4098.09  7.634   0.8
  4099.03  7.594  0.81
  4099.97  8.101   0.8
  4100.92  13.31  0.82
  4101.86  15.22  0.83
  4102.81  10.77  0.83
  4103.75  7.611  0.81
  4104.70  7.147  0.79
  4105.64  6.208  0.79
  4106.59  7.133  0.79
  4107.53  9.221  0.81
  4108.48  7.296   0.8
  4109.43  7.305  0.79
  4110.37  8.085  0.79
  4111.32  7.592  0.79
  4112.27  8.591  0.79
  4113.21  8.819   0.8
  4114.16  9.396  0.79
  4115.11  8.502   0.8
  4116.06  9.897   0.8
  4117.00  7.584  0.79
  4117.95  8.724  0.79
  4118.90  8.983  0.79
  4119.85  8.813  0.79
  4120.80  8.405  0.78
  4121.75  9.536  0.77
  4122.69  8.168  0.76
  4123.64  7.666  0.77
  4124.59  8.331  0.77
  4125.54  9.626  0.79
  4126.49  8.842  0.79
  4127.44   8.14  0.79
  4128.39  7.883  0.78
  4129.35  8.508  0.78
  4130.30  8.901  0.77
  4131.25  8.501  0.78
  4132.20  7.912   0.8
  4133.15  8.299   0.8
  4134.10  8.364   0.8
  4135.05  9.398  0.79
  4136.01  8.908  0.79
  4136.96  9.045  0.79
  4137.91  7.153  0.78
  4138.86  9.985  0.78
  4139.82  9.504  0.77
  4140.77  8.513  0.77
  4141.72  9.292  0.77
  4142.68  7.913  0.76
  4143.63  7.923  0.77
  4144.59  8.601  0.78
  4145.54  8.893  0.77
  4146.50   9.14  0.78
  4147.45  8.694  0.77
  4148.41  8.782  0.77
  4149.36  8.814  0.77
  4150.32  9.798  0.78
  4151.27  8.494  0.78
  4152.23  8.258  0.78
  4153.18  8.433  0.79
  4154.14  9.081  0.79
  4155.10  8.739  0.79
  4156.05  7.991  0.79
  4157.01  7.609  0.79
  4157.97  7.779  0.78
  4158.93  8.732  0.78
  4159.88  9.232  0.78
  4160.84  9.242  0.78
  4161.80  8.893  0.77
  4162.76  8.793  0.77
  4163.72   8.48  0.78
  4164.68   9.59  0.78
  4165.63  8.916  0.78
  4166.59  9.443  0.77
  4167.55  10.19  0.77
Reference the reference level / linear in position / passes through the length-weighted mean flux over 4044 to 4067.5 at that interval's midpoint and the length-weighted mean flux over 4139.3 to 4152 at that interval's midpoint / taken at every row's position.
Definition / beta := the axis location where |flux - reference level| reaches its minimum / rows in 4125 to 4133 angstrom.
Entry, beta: 4126.49 angstrom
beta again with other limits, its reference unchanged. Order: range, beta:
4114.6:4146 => 4119.85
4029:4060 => 4034.42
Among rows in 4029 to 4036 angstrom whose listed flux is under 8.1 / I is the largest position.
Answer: 4033.49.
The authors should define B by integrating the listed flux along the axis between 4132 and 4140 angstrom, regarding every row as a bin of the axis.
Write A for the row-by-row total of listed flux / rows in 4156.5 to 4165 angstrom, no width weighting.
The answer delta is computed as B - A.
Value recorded -9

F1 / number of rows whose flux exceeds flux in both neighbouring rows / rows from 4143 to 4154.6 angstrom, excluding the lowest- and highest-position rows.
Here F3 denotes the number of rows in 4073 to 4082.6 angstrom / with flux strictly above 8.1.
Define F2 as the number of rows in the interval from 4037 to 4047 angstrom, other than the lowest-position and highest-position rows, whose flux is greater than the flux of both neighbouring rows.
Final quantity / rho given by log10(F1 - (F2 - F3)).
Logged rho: 0.85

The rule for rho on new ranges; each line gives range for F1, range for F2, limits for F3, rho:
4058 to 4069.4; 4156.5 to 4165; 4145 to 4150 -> 0.85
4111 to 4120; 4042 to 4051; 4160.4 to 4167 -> 0.85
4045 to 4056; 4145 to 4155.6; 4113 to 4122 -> 1.04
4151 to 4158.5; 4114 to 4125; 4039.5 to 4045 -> 0.48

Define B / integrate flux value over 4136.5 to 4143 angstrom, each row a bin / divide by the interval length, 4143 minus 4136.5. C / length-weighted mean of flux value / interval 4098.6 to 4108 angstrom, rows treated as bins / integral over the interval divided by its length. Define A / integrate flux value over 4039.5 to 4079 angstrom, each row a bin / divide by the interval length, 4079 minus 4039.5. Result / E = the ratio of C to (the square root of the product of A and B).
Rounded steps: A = 9.0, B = 8.79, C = 9.24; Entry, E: 1.04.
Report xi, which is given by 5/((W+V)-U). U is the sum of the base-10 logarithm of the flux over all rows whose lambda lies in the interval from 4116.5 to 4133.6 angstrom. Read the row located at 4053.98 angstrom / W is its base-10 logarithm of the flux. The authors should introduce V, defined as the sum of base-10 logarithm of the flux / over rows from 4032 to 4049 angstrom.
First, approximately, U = 16.7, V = 17.2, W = 0.93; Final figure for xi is 3.5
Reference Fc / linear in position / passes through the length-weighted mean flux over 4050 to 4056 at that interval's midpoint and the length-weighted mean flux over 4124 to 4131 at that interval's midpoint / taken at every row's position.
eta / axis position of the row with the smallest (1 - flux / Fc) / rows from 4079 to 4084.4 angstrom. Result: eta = 4080.20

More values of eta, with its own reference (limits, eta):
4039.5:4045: 4043.72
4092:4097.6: 4094.31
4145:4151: 4150.32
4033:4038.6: 4038.14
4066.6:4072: 4069.88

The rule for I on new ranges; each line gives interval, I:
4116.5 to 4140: 4137.91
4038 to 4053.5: 4045.58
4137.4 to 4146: 4143.63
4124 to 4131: 4128.39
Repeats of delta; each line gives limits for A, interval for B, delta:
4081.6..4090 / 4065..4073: 0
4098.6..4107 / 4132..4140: -13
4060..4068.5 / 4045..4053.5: -3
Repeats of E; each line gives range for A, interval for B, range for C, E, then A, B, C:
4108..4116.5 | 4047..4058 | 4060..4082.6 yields 1.01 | 8.4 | 9.17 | 8.86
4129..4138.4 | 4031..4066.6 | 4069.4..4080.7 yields 1.02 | 8.5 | 8.99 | 8.94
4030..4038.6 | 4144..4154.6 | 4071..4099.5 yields 0.94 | 9.1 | 8.81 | 8.36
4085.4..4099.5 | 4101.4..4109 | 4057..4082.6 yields 1.03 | 8.3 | 8.80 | 8.80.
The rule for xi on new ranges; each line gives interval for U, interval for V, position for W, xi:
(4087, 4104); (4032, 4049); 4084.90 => 4.6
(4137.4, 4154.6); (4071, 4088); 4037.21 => 6.8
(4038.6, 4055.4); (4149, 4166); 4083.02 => 9.5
